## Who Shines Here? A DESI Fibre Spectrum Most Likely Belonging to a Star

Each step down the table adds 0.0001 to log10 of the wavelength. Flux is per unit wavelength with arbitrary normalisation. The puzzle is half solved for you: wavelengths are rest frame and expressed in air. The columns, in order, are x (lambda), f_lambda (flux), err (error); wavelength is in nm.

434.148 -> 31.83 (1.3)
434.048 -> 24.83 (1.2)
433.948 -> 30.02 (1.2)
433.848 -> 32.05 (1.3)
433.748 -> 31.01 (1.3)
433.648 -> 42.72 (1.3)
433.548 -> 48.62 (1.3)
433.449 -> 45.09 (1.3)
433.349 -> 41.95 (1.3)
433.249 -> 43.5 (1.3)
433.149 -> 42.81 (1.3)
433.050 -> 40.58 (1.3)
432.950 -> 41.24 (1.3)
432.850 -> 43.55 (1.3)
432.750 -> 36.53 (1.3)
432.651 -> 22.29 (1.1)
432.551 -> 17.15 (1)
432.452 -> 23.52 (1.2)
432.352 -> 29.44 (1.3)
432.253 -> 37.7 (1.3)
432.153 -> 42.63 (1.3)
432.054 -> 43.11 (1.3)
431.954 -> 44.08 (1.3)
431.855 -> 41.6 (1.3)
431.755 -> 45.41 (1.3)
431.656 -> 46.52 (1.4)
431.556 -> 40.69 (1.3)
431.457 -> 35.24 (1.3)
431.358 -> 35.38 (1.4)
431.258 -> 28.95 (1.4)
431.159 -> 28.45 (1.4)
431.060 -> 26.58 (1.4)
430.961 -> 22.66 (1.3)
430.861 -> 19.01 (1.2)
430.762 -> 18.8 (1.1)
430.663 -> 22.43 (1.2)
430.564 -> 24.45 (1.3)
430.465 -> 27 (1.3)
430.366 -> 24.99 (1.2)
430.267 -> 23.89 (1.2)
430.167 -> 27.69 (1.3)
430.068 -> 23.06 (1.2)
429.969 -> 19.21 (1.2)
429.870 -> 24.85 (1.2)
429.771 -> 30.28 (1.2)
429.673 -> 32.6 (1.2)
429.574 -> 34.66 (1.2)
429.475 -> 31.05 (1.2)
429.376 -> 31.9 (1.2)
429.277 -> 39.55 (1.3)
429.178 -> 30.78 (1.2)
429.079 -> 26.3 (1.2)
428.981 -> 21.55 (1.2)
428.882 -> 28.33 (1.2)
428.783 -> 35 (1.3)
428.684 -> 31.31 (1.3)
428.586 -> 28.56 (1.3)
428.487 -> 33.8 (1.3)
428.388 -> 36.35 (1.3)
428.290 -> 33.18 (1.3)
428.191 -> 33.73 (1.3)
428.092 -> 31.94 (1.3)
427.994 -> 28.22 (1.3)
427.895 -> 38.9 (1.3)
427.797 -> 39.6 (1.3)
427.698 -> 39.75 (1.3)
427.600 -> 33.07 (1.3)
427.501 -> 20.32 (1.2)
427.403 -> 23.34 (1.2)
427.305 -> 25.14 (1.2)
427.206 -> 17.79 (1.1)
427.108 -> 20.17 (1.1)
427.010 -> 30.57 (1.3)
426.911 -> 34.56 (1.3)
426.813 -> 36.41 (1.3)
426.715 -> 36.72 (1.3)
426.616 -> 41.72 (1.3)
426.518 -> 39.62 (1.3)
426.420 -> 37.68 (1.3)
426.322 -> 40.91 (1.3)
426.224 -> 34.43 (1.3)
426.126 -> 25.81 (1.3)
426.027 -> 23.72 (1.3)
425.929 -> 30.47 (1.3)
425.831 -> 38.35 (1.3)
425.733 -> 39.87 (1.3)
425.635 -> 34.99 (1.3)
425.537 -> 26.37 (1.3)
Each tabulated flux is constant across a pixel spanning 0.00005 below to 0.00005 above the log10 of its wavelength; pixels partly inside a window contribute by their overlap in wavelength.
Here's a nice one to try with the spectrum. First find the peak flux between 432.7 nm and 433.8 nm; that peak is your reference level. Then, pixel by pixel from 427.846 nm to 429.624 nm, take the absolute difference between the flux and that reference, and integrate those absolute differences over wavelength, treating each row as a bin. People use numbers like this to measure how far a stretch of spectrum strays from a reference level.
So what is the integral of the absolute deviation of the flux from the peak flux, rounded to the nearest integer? 30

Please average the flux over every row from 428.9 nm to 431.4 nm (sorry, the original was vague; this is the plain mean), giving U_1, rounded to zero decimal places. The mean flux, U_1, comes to 27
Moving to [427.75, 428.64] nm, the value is 34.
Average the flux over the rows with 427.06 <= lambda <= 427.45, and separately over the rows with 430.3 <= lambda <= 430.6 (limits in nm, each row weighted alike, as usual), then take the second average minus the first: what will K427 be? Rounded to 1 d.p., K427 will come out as 3.9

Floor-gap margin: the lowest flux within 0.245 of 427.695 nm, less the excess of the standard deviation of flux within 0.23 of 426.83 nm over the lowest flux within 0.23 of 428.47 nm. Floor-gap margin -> 45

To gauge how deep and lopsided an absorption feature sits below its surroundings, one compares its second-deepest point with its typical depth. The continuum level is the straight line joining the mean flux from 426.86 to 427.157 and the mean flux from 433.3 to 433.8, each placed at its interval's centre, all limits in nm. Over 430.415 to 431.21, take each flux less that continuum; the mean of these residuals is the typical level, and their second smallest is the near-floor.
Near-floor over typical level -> 1.38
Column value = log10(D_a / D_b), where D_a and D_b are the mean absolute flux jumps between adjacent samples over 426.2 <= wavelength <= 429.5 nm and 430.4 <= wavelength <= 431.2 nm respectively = 0.23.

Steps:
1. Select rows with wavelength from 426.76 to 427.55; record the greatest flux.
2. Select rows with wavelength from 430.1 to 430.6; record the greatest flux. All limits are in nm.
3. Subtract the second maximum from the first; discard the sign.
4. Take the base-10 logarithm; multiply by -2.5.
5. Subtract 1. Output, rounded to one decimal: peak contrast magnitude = -3.4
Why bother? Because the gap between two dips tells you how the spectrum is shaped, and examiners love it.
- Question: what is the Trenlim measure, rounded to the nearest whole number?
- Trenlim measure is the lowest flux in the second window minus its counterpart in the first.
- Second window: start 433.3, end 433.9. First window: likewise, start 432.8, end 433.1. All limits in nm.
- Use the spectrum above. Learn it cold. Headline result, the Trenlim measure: -10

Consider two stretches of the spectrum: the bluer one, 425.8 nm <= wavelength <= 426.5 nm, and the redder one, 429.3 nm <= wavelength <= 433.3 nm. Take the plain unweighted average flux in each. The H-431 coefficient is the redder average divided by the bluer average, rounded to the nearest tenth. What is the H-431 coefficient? 1.0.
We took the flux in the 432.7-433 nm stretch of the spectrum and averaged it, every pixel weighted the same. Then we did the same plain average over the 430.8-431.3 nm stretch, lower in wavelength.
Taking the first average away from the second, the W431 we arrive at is -15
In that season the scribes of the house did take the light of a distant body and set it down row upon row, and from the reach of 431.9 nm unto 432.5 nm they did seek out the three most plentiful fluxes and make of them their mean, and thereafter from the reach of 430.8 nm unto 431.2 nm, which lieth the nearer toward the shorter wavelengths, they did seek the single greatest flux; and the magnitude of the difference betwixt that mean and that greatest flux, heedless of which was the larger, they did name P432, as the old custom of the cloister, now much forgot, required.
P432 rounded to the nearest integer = 15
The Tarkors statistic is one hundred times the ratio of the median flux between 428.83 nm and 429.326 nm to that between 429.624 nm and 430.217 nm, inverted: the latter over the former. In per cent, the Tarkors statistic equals 93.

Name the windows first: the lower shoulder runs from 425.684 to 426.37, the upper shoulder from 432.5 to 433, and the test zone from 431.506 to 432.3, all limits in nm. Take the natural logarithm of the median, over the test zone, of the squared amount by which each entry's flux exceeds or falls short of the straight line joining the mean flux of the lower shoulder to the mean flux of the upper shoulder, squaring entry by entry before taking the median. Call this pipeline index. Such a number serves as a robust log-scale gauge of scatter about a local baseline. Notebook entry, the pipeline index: 4.7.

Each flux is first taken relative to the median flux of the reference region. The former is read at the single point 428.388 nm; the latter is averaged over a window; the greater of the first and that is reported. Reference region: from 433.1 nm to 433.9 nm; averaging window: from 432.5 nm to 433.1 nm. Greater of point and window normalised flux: 0.850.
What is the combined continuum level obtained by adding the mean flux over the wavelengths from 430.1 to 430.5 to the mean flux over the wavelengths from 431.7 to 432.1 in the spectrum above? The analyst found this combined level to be 69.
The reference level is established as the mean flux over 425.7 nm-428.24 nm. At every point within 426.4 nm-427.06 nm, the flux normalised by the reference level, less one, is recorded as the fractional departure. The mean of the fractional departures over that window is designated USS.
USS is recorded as 0.13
